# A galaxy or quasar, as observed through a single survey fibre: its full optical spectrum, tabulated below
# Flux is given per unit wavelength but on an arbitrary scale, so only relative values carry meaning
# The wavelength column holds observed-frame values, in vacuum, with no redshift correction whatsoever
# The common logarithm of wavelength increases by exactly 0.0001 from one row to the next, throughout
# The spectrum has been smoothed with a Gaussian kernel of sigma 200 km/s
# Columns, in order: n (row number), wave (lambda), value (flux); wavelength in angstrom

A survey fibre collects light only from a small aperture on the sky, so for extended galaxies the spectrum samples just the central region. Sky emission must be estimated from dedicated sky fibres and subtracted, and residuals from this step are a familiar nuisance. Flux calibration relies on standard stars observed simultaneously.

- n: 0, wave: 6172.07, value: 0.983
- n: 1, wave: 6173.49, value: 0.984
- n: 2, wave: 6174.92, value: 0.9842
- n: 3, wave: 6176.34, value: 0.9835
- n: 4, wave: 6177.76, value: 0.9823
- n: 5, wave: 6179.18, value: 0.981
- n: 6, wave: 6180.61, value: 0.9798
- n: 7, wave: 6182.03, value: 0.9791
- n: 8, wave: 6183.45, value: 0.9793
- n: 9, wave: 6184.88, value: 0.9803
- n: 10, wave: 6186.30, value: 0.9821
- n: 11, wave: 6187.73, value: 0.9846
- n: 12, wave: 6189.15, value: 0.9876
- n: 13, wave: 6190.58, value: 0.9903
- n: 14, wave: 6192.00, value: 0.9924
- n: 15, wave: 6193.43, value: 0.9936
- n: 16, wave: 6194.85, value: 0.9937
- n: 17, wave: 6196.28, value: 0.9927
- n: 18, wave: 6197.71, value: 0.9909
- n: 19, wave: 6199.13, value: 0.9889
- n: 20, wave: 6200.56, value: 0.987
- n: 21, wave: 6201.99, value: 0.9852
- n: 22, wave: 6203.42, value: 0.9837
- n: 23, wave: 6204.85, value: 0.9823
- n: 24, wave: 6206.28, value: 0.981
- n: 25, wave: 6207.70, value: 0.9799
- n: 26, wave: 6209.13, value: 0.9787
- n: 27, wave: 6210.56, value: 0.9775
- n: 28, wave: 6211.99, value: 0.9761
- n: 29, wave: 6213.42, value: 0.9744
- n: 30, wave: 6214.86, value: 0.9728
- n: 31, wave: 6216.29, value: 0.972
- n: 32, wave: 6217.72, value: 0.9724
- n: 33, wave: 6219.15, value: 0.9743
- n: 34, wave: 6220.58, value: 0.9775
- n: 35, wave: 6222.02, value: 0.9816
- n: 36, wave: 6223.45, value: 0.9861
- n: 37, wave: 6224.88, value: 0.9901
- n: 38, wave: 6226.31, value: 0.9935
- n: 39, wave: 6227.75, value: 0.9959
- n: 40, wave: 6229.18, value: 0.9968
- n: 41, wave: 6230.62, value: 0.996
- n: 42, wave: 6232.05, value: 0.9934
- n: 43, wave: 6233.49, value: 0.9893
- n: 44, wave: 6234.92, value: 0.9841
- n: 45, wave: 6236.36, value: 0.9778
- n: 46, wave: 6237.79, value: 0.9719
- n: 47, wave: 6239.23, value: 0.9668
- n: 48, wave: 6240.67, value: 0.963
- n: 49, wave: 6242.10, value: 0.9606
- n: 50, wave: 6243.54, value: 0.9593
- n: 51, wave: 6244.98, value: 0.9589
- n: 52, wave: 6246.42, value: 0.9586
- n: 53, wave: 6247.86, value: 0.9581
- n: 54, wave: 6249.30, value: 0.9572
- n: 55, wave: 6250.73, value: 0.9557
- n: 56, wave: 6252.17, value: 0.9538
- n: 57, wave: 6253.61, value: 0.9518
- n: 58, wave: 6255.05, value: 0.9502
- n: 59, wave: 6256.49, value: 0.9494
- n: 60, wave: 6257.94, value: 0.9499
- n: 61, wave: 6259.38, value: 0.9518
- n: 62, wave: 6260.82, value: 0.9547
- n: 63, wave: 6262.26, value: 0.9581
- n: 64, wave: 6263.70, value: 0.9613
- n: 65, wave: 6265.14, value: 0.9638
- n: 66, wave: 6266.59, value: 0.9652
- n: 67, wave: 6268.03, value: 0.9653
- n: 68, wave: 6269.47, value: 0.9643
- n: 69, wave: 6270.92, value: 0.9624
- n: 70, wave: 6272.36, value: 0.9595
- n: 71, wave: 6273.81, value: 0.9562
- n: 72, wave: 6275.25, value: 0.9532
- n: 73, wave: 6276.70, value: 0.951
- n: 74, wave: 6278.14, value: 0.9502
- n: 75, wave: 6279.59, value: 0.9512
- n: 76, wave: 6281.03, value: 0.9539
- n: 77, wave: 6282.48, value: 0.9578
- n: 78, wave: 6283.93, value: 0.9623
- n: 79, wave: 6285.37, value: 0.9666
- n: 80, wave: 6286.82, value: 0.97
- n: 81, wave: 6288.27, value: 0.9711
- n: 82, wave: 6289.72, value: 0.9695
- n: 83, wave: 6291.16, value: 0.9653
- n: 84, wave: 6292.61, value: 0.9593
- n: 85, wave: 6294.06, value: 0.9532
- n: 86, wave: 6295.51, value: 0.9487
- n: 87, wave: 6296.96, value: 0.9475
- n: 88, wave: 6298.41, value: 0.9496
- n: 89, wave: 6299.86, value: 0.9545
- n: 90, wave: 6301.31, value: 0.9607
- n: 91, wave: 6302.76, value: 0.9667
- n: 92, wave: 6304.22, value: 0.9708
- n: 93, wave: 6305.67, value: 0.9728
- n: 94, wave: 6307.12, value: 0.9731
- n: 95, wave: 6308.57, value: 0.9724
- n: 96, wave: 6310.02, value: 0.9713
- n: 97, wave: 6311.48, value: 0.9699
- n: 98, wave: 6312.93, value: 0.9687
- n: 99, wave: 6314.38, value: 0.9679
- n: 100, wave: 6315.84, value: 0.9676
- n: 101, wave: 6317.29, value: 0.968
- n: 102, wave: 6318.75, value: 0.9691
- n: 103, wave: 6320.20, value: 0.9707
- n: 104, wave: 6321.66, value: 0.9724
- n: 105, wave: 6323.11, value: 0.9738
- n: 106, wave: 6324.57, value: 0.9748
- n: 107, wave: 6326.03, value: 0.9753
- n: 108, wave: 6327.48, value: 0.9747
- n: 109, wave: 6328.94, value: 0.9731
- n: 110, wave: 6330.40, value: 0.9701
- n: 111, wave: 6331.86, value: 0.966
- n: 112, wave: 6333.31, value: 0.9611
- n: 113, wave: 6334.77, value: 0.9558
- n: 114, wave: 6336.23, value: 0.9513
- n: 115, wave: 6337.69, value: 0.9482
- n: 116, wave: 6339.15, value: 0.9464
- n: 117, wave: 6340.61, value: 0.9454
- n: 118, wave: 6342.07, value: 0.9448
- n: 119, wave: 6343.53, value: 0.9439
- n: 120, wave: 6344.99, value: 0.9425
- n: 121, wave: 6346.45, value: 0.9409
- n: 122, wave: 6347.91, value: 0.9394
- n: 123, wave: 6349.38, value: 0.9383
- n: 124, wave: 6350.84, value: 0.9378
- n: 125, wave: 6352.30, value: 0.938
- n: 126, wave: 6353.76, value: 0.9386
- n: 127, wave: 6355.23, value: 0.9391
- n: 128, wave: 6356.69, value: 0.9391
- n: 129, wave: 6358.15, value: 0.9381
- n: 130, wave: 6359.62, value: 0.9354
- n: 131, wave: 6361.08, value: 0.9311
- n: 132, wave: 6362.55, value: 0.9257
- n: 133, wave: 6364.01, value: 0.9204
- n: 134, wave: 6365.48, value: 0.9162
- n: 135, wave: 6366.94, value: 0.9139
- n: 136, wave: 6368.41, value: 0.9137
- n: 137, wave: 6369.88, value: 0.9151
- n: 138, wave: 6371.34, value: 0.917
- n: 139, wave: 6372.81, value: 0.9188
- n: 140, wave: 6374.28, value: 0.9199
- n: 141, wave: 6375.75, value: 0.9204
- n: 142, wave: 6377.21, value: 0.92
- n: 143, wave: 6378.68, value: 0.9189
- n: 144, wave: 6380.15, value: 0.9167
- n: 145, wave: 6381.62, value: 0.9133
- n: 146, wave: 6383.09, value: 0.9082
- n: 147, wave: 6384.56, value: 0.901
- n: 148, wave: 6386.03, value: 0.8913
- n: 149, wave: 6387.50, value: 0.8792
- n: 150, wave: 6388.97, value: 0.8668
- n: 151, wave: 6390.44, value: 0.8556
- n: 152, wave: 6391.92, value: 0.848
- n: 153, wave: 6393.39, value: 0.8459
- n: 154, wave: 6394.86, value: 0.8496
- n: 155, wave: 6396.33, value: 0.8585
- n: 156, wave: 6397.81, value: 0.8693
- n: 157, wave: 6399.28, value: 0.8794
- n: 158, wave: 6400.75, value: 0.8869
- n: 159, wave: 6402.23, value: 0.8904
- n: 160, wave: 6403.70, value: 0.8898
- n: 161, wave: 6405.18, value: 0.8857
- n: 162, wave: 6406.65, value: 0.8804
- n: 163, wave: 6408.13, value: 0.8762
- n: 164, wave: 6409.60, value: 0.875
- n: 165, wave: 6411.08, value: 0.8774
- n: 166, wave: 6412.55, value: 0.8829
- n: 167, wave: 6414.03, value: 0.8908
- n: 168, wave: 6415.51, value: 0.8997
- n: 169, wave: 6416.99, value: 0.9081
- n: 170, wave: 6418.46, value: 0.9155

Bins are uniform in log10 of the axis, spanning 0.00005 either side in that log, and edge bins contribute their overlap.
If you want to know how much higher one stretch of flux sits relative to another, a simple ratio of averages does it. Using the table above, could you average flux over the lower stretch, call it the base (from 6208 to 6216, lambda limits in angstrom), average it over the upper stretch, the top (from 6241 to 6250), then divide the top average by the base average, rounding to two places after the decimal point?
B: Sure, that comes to 0.98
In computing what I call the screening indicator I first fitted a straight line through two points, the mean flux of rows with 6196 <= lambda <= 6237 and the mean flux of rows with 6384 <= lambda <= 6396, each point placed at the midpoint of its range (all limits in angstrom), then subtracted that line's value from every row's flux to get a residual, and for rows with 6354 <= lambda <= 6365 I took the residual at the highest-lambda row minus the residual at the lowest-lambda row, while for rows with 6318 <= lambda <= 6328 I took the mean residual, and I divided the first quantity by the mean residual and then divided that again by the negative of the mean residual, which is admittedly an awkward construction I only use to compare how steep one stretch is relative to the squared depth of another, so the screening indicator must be 3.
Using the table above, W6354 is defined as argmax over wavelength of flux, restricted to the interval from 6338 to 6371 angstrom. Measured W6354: 6339.15 angstrom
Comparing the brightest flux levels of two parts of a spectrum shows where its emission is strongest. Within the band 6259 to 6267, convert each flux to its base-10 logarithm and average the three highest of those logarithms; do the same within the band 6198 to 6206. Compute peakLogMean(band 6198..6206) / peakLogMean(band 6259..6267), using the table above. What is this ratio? 0.350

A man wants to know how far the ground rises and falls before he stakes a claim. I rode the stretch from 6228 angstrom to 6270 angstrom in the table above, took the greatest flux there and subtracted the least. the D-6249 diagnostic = 0.047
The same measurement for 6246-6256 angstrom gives 0.008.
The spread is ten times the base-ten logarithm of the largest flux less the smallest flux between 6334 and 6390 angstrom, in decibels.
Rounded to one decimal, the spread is -10.5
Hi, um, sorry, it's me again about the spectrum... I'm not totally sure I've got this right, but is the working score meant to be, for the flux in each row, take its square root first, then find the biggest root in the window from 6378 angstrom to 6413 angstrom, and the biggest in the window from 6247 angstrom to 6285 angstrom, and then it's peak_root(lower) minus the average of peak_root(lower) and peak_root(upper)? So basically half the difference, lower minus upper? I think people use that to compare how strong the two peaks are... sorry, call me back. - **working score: 0.012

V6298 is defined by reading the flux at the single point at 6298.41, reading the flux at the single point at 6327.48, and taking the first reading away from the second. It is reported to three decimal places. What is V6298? 0.025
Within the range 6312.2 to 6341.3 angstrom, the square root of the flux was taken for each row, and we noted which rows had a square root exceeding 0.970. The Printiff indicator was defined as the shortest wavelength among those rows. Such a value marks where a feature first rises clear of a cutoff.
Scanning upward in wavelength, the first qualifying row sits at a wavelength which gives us 6312.93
